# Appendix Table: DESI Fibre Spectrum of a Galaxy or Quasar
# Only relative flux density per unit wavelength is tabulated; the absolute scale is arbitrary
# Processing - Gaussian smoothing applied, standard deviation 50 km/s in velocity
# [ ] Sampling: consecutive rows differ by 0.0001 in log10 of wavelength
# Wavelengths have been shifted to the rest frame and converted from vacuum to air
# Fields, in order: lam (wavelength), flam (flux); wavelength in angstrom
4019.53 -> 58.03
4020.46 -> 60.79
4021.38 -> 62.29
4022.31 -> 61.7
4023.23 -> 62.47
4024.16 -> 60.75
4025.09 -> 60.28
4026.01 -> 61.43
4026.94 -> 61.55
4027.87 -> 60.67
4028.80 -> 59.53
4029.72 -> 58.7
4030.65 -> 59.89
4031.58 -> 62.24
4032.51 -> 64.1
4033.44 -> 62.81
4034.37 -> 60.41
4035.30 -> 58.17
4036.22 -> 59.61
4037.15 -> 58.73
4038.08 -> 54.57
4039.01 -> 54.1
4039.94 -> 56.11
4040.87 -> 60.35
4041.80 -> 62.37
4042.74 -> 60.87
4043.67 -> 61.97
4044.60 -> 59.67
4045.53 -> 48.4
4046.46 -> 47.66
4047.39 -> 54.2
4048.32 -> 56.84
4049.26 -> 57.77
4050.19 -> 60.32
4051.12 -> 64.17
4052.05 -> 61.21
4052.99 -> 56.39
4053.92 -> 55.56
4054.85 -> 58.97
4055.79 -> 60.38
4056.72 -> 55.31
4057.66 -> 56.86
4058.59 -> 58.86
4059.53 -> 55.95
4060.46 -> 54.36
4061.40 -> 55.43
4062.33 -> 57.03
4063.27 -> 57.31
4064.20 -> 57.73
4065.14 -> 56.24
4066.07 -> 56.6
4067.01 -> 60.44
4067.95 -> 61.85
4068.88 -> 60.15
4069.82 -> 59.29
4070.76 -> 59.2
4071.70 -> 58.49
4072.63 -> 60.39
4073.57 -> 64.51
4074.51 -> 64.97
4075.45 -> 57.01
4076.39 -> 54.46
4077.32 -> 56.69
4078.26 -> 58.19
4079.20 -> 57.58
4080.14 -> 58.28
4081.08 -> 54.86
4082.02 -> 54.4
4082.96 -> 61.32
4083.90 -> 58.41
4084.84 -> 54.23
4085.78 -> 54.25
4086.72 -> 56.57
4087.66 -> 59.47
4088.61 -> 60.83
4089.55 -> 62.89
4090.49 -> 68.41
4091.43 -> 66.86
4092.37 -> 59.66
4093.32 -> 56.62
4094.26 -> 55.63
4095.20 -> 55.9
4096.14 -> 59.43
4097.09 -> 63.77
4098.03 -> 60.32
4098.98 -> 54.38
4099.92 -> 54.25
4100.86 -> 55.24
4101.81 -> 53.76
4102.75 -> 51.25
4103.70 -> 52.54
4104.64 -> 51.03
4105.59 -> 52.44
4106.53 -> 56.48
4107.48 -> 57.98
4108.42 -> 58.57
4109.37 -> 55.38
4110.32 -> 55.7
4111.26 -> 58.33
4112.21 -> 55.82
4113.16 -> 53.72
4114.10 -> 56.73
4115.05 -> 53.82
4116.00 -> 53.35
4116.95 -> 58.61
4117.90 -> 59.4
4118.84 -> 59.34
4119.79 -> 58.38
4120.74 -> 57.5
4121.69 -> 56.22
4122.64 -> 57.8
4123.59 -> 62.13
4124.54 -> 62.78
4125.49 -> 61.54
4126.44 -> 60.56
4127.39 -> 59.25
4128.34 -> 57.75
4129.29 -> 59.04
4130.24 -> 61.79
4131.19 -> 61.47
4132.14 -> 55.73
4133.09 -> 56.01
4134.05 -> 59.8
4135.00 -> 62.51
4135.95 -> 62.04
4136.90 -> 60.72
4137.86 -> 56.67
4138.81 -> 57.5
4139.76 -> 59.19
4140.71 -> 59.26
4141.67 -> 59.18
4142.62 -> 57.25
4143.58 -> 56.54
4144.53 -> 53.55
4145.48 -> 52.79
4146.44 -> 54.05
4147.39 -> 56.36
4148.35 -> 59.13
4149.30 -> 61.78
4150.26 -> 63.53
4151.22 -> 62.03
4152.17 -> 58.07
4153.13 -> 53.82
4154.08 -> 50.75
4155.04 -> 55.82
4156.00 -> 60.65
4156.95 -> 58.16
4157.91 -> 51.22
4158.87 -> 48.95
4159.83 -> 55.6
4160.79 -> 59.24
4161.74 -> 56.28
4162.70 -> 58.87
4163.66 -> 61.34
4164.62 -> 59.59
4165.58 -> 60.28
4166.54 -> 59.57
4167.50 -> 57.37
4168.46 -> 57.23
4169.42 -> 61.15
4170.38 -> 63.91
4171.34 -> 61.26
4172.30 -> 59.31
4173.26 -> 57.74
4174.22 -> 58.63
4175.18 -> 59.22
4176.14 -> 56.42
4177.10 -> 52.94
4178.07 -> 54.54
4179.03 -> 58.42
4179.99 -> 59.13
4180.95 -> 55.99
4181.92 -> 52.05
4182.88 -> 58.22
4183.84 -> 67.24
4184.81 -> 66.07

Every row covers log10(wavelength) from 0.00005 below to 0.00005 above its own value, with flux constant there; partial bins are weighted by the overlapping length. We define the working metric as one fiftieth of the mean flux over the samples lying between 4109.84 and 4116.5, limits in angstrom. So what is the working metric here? 1.11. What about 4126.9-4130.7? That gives 1.19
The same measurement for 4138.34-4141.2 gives 1.17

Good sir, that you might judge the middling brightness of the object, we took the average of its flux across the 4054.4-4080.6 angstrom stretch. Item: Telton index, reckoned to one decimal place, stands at 58.3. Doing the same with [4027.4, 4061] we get 58.3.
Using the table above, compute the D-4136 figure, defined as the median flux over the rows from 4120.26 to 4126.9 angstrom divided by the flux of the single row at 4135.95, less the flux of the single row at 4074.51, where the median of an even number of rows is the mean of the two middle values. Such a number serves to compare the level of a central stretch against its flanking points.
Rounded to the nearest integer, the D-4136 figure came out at -64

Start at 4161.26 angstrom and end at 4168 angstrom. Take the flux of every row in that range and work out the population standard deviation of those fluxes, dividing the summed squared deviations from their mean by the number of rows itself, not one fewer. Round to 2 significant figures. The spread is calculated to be 1.6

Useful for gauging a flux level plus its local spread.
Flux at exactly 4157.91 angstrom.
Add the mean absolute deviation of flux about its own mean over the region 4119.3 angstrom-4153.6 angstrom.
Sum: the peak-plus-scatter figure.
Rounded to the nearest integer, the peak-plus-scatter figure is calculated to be 54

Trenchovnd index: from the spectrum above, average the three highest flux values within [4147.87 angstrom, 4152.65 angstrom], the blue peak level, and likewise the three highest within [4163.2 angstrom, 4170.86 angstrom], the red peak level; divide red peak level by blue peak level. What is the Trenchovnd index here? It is 0.99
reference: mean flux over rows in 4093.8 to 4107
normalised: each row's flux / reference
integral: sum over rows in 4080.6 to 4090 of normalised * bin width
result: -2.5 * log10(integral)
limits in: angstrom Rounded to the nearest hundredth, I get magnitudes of -2.48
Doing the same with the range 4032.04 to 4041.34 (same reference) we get -2.49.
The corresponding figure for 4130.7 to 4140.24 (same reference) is -2.52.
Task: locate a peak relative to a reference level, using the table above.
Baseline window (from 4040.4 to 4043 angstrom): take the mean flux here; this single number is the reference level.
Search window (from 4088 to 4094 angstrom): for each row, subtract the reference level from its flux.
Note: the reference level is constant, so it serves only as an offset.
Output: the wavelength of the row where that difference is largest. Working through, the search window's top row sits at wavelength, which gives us 4090.49 angstrom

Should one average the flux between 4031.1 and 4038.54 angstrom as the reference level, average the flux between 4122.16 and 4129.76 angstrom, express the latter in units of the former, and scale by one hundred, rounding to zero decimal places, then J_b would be 100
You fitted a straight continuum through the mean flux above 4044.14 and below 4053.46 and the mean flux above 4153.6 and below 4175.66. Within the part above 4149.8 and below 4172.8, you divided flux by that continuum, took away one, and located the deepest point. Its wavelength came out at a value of 4158.87 angstrom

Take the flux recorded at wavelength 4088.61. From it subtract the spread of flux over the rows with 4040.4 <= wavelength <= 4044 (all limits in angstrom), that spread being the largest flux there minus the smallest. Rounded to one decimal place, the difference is 58.8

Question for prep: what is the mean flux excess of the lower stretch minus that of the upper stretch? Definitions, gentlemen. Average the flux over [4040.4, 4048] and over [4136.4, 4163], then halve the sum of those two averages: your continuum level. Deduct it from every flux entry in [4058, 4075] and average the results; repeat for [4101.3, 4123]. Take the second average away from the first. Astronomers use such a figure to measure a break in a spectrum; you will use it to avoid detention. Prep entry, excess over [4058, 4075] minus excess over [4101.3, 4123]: 3.0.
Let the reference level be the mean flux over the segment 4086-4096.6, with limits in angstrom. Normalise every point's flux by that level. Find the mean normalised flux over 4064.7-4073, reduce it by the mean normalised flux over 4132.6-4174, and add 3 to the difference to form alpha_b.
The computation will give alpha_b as 3.02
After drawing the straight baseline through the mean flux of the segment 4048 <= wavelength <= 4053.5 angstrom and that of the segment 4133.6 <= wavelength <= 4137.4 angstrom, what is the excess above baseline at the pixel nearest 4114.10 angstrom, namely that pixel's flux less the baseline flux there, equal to -4.1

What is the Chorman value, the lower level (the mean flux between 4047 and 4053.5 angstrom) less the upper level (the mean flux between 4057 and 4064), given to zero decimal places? 2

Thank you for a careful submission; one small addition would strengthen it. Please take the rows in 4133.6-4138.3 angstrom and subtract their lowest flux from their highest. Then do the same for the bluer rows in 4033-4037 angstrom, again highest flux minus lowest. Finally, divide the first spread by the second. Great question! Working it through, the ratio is 1.3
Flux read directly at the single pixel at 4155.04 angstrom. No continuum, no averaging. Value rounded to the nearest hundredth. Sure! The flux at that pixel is 55.82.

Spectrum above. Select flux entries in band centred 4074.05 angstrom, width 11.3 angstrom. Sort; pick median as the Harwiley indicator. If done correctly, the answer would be 58.8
